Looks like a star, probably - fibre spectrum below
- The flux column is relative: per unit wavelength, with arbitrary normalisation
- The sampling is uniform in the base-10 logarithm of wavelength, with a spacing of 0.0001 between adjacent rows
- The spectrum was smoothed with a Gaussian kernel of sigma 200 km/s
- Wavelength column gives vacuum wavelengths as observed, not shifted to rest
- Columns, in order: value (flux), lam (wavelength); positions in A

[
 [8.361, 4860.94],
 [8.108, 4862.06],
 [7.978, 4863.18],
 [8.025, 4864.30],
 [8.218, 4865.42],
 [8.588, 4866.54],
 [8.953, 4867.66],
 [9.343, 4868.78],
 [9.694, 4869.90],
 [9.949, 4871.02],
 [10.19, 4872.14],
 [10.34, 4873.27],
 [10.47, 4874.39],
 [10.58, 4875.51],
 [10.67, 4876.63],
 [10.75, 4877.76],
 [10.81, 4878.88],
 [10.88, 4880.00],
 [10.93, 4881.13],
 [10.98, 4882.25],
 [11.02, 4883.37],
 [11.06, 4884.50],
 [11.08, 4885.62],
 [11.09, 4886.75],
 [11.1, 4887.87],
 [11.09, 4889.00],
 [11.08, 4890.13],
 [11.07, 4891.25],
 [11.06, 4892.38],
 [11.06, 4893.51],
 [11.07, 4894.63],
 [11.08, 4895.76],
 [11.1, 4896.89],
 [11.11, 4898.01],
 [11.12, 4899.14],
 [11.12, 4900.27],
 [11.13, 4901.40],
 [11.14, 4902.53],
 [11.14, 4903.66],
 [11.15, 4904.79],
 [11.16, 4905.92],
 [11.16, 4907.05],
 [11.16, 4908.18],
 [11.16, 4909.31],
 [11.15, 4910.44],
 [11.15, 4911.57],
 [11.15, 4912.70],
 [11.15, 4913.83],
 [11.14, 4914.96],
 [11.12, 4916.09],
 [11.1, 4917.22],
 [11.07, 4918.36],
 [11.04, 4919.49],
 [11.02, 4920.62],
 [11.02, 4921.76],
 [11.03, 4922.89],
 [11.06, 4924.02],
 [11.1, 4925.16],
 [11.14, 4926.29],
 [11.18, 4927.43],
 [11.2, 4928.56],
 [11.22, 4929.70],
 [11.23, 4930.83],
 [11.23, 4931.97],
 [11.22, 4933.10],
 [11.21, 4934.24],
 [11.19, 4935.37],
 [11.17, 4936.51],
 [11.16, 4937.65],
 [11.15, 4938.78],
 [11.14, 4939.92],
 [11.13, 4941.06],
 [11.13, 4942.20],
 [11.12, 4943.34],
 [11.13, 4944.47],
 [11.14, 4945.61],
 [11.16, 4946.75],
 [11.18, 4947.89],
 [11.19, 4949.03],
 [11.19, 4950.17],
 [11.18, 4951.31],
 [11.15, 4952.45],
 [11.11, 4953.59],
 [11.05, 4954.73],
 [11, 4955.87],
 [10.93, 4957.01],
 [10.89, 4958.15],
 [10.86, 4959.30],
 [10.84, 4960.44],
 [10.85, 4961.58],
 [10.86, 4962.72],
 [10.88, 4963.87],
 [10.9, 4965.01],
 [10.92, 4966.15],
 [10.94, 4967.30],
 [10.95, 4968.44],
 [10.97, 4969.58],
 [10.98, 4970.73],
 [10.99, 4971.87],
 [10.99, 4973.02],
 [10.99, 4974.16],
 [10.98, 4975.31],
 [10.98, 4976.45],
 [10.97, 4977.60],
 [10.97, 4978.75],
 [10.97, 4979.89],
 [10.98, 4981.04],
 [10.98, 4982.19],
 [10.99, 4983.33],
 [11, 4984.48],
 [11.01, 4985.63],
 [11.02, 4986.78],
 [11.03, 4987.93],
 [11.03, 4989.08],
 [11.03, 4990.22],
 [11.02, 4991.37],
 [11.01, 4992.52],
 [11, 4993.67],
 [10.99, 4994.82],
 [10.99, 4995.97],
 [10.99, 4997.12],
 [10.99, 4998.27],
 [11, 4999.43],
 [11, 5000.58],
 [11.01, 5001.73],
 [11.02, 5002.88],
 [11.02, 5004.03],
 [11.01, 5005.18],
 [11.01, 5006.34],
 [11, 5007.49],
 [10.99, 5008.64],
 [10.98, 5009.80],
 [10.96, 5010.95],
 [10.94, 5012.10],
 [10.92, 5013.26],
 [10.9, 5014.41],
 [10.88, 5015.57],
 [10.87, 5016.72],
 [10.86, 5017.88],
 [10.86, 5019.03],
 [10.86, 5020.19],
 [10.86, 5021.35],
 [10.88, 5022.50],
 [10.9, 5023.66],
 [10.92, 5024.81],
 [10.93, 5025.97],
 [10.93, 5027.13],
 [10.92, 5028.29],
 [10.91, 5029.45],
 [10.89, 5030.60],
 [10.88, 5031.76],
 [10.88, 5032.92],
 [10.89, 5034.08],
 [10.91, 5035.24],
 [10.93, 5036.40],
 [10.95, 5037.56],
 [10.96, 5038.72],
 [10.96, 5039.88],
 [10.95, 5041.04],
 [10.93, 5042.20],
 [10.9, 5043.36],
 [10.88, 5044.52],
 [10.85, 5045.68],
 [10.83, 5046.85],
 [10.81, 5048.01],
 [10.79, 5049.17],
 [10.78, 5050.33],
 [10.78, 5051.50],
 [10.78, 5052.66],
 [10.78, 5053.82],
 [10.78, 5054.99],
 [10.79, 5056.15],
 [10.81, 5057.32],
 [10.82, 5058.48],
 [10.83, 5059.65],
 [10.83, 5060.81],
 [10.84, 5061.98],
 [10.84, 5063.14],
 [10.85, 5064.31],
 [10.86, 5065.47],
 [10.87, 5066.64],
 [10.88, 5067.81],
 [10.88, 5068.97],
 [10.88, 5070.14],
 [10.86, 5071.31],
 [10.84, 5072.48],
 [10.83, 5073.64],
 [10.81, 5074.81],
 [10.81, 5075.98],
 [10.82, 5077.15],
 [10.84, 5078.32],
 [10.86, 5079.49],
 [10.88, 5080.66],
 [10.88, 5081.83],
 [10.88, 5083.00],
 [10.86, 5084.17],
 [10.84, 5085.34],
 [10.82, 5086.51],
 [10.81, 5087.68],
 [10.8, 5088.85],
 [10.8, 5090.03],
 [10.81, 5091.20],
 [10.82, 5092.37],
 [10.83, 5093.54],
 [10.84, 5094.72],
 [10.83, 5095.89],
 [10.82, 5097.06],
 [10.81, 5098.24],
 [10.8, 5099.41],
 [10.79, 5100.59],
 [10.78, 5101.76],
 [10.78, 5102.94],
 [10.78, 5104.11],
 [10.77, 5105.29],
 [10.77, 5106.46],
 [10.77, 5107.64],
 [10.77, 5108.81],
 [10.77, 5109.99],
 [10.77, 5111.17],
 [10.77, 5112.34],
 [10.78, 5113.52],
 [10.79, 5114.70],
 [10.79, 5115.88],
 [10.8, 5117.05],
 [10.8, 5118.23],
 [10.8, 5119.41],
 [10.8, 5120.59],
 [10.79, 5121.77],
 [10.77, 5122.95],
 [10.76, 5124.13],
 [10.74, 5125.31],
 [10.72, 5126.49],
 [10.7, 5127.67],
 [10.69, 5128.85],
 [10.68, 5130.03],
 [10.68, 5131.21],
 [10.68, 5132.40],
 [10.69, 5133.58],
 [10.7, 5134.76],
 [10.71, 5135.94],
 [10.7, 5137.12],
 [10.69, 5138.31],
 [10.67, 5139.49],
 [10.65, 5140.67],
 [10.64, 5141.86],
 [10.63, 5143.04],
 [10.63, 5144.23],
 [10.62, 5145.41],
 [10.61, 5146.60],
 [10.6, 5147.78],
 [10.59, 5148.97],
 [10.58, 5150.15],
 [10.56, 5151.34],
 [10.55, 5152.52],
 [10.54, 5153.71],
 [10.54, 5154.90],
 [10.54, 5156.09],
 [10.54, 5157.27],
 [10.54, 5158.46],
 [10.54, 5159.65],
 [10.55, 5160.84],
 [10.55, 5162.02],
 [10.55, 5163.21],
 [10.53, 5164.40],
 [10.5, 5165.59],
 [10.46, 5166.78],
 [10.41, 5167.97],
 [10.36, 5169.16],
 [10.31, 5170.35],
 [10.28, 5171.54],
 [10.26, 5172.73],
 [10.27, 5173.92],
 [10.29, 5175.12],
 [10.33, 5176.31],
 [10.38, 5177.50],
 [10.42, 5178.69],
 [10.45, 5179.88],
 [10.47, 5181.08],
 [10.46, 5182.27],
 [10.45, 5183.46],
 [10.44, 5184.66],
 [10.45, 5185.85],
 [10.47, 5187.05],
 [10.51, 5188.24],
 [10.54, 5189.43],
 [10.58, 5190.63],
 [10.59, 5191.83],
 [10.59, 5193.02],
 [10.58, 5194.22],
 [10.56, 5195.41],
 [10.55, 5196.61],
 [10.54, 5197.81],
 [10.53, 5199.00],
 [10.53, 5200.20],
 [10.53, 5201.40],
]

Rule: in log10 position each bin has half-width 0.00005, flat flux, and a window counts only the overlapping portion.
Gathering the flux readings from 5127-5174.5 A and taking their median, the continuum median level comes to 10.6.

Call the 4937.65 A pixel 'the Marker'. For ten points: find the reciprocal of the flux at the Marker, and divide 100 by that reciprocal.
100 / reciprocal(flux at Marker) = 1116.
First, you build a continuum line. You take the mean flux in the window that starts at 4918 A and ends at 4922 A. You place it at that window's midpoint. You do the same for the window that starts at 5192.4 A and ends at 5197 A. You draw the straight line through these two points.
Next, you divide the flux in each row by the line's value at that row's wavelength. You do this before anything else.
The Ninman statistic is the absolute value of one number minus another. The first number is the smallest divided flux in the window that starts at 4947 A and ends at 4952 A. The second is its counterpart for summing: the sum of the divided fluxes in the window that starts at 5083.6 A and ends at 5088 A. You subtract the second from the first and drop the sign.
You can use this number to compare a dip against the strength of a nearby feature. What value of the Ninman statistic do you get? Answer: 3.01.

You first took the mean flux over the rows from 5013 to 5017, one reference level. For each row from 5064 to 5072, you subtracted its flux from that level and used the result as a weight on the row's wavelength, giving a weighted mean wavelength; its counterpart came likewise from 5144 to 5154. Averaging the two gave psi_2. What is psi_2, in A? 5108.3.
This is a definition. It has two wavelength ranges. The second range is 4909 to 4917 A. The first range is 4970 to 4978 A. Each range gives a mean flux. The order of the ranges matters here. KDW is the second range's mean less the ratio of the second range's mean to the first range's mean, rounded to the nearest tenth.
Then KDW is 10.1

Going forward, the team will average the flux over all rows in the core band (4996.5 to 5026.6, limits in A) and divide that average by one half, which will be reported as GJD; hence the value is 21.89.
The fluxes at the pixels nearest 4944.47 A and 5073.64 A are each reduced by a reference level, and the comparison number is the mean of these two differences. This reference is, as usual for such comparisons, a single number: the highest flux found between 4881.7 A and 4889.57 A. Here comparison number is -0.12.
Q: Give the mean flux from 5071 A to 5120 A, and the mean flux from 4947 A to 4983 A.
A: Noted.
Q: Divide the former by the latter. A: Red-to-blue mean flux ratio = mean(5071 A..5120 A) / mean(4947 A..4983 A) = 0.98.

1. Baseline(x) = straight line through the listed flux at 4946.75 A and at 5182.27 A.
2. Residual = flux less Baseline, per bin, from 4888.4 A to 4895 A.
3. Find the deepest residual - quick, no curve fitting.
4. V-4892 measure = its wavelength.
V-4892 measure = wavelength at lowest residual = 4892.38 A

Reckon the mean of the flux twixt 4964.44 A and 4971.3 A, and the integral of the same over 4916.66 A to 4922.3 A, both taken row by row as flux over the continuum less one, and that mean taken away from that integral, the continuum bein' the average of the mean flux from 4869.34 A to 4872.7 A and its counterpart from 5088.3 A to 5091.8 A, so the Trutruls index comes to 0.31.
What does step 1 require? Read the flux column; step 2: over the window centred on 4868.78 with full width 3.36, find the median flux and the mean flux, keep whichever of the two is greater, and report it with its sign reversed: -9.3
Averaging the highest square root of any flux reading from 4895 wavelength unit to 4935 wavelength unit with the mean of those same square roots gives 3.34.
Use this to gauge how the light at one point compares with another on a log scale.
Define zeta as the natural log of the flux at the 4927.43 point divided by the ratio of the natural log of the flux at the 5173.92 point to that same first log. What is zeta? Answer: 2.502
